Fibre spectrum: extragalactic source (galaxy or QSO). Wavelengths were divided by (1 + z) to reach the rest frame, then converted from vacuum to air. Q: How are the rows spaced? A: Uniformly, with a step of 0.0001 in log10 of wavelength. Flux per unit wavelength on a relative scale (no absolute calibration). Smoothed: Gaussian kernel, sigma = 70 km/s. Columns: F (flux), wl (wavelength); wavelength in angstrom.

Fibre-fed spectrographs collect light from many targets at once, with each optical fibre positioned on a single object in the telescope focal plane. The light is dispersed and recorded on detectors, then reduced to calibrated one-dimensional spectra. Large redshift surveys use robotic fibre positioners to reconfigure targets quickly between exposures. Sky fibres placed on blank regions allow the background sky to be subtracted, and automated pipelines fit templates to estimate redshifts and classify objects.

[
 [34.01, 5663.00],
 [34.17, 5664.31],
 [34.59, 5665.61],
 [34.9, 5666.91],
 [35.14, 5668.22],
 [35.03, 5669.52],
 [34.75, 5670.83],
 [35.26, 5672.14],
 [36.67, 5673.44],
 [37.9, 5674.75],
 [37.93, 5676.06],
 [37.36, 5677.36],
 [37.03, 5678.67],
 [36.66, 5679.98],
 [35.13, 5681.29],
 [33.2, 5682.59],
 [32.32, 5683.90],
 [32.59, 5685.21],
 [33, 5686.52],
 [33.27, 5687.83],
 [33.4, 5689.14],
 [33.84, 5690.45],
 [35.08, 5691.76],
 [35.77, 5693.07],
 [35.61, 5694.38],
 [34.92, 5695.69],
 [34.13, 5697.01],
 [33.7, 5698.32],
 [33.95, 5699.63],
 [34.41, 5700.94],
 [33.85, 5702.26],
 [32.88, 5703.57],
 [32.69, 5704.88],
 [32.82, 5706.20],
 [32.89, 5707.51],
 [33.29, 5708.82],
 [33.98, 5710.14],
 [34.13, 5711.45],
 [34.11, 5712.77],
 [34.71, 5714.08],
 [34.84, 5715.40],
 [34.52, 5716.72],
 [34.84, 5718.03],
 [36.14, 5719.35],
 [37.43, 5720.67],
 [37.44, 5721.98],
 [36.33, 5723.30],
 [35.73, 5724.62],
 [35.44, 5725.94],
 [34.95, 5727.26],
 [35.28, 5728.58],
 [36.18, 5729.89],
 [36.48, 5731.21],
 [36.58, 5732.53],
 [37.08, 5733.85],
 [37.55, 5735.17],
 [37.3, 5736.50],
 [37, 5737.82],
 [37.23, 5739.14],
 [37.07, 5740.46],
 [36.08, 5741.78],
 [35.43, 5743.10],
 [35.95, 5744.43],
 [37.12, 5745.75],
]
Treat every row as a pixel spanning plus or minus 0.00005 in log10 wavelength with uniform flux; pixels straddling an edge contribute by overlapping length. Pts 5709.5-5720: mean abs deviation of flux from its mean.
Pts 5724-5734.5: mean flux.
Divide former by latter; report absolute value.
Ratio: 0.0132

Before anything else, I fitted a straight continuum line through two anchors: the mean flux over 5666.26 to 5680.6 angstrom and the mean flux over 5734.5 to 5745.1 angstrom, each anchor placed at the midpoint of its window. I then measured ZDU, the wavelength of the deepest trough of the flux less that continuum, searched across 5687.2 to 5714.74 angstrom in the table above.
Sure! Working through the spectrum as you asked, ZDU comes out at 5704.88 angstrom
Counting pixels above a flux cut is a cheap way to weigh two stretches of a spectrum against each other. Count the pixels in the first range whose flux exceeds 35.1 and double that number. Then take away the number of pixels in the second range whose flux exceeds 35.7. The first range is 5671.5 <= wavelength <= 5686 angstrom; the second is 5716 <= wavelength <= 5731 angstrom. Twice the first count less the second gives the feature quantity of 10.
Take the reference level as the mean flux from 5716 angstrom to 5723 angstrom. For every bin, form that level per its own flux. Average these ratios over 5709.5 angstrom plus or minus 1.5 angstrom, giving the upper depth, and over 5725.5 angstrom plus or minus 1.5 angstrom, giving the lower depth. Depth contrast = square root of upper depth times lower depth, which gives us 1.04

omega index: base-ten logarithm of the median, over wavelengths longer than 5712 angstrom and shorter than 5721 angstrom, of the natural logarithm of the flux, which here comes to 0.550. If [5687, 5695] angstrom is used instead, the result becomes 0.549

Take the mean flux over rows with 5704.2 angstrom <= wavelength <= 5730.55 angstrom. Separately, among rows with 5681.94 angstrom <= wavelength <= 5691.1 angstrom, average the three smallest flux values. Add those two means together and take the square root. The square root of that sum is 8.22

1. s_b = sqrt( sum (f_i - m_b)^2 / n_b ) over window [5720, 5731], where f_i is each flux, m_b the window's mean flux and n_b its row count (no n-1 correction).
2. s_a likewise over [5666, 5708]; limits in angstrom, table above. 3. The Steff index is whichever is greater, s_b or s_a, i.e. 1.6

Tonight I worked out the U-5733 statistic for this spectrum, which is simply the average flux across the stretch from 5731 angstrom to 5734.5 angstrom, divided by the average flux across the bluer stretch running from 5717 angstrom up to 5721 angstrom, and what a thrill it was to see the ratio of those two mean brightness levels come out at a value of 1.02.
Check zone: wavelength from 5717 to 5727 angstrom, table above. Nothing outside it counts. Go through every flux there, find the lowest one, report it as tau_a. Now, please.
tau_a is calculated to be 34.84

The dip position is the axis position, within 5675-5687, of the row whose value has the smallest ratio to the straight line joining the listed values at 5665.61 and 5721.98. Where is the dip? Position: 5683.90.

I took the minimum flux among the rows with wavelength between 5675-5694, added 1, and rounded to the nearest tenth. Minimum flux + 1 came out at 33.3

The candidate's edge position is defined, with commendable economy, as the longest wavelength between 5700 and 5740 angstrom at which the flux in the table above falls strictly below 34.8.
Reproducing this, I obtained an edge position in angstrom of 5716.72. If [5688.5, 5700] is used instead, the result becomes 5699.63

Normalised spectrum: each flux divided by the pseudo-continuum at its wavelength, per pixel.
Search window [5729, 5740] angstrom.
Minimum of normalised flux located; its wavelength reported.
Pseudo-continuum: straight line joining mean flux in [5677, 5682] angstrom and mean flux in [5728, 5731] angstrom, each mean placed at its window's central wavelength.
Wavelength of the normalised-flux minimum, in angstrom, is 5729.89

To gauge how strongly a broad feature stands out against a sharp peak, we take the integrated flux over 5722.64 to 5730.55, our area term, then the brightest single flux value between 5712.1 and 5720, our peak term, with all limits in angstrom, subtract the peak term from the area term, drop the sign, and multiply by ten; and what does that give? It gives 2459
